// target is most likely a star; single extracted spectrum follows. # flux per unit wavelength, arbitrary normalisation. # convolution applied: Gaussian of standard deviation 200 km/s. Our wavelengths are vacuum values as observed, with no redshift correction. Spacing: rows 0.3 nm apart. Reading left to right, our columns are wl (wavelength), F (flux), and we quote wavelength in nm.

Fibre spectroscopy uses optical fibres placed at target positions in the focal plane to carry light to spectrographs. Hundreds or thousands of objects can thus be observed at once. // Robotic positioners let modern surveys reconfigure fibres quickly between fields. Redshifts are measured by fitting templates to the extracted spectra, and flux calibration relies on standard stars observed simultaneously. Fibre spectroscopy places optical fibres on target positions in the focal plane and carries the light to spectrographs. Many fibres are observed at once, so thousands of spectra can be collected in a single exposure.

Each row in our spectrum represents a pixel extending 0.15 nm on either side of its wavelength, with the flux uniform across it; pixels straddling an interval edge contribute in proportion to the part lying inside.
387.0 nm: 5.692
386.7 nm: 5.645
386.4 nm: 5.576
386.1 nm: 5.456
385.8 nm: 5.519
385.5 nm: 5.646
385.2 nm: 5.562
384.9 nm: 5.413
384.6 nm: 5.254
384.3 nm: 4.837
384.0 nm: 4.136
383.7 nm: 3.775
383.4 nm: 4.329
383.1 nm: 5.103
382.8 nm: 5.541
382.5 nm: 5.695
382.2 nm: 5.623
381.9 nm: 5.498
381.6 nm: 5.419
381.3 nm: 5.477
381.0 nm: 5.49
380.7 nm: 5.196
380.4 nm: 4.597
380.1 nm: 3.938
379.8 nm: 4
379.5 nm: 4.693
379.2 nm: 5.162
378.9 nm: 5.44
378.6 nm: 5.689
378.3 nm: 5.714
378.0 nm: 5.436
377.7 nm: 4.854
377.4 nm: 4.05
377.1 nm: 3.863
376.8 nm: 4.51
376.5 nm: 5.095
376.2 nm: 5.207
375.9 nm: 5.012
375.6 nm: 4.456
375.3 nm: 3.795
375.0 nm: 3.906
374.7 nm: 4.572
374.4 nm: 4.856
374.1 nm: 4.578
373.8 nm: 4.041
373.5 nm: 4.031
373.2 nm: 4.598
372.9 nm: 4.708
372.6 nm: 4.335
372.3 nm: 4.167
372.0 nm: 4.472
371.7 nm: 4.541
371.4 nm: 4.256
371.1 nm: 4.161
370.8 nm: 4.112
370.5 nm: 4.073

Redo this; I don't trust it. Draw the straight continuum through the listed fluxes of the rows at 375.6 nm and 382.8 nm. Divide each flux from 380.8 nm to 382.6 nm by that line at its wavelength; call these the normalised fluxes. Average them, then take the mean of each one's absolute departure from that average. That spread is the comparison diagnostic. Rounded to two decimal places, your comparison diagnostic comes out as 0.01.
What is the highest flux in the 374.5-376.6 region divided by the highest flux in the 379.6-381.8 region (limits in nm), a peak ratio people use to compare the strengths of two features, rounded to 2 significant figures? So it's 0.95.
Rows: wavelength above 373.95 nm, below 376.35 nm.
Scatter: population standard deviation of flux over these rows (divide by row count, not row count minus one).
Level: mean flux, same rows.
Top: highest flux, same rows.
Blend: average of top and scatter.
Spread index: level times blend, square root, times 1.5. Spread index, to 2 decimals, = 5.39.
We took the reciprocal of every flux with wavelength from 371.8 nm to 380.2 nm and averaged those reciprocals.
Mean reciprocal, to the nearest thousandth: 0.220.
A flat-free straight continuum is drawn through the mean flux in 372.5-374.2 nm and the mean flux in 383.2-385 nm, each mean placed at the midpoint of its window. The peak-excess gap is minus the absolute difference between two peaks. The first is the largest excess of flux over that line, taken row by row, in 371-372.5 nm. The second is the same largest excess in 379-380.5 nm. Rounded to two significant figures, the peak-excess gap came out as -0.45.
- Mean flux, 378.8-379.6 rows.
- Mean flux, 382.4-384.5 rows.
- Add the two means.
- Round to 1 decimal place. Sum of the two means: 9.9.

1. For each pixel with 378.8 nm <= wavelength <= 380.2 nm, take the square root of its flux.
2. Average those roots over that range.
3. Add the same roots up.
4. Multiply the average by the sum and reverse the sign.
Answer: -23.1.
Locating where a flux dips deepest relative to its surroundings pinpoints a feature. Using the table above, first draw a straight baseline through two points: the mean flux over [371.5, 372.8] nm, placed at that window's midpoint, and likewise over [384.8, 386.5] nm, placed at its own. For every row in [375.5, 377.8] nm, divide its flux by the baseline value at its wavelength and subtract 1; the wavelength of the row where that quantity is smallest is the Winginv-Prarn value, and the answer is 377.1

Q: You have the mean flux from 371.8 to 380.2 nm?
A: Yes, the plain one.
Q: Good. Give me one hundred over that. 21.7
